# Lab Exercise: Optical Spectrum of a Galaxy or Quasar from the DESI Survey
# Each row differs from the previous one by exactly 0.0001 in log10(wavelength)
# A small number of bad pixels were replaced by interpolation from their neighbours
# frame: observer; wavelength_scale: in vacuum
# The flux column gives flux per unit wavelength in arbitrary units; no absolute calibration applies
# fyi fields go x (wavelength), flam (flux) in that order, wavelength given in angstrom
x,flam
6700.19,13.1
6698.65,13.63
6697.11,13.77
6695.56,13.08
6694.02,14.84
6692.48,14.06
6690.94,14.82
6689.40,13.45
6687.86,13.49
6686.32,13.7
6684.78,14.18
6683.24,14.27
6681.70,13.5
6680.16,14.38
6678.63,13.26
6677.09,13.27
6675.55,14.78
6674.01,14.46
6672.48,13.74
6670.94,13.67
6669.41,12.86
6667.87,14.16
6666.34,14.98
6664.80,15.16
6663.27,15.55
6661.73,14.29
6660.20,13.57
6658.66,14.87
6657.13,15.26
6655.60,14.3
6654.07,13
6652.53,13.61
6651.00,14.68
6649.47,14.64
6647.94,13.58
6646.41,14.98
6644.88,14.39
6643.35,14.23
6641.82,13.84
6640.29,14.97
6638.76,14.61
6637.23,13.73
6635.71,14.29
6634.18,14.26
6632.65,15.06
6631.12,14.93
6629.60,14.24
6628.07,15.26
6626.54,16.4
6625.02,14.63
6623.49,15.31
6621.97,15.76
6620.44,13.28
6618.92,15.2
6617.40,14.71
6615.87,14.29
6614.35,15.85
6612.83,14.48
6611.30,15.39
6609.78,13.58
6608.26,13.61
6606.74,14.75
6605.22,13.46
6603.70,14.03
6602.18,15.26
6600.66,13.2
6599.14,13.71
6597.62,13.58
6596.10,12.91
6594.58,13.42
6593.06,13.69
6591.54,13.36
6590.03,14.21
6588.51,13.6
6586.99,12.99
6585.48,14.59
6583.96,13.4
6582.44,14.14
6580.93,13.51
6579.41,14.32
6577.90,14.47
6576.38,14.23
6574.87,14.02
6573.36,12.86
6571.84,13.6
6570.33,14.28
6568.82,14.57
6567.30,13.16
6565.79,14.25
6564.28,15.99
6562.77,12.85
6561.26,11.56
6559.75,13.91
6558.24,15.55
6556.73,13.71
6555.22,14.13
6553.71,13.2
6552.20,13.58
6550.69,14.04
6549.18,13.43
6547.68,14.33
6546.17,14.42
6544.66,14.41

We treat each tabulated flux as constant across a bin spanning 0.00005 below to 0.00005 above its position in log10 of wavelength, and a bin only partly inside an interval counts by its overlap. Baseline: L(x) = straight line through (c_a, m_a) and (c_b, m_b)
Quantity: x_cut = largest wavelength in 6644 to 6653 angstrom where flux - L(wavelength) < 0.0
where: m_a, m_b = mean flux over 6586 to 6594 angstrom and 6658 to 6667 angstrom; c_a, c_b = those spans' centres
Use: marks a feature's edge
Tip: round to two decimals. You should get 6652.53 angstrom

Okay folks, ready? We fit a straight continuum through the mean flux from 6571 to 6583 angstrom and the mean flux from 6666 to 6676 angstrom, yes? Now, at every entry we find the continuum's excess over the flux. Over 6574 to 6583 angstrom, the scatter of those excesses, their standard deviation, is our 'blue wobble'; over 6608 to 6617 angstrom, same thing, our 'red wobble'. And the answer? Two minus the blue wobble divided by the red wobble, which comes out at 1.6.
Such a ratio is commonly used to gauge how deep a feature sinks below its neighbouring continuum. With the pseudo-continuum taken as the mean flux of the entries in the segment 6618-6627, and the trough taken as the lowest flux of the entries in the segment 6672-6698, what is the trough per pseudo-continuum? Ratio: 0.87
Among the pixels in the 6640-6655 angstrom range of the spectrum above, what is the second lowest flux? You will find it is 13.58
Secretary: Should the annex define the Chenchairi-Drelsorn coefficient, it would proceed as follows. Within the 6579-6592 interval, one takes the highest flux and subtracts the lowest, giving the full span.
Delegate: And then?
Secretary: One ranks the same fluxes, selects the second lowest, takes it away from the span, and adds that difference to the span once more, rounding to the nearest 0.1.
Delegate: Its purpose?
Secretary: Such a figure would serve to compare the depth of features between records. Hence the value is -10.2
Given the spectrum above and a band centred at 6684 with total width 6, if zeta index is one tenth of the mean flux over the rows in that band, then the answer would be 1.39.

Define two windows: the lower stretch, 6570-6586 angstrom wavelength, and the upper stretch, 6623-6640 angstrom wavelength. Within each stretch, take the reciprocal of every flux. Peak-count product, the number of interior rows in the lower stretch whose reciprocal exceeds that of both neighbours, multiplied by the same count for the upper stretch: 12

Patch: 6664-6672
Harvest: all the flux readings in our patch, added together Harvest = 70.8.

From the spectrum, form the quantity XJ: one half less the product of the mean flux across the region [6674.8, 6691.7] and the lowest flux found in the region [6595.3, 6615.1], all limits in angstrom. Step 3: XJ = -179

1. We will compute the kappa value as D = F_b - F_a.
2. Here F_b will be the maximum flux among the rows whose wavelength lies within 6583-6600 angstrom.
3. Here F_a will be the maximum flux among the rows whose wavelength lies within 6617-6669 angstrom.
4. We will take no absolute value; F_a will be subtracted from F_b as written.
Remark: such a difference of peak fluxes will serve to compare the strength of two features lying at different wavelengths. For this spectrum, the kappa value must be -1.8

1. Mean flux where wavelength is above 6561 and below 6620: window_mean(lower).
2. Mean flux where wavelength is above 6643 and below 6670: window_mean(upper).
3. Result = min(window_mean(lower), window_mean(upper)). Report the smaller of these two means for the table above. 14.0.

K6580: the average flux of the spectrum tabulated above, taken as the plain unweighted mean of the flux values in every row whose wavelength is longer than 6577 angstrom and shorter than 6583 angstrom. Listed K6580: 14.1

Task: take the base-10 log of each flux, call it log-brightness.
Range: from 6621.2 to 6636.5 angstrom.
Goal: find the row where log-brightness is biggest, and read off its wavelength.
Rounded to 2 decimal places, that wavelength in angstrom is 6626.54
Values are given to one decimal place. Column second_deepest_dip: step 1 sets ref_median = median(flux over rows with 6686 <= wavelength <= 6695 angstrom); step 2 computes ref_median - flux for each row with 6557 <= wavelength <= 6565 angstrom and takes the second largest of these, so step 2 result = 1.0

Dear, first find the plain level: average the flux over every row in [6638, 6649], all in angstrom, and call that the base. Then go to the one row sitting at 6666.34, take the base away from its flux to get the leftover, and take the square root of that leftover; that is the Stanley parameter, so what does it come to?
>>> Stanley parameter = 0.78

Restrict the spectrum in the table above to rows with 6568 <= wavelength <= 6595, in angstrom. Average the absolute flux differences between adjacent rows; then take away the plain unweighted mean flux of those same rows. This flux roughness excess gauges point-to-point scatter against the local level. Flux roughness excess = -13.2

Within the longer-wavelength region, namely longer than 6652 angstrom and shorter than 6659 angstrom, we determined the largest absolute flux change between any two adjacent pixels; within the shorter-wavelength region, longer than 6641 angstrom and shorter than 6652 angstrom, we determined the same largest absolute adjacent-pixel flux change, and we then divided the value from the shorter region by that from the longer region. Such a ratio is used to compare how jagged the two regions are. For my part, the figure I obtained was 1.1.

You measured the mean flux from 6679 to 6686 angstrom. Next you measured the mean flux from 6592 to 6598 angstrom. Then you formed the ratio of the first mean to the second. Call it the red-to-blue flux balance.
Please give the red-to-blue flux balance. 1.05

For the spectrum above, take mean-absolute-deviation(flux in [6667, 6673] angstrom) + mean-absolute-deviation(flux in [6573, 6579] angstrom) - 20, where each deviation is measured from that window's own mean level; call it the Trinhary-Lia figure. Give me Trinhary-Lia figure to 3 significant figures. -19.1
